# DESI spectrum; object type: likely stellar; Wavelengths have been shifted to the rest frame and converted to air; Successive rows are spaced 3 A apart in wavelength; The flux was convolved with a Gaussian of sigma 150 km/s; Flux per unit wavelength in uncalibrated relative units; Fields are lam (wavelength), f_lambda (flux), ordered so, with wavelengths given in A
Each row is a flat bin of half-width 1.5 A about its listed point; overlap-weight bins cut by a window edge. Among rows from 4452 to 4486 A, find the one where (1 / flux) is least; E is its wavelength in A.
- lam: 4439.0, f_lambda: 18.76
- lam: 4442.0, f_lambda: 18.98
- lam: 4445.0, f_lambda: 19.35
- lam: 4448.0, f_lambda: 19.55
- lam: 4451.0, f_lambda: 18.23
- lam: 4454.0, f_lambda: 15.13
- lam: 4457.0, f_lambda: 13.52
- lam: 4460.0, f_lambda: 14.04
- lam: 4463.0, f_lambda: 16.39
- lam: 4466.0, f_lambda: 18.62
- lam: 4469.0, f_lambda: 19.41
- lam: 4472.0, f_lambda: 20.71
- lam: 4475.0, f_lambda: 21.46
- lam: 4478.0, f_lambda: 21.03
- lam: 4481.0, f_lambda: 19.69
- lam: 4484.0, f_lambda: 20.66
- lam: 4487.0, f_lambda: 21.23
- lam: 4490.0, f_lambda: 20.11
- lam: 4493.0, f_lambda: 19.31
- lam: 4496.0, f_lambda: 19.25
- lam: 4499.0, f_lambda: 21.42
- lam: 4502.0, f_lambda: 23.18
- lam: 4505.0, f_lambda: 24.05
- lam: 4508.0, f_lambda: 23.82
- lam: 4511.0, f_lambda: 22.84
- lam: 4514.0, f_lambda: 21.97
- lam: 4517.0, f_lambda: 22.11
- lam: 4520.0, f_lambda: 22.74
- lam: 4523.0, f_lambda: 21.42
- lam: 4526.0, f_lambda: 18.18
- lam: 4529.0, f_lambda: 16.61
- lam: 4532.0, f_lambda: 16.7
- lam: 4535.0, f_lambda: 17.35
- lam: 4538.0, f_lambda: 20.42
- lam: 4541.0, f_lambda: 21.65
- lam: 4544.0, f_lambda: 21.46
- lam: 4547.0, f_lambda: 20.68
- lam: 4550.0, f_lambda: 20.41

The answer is 4475.0 A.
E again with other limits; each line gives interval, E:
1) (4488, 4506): 4505.0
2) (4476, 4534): 4505.0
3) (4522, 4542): 4541.0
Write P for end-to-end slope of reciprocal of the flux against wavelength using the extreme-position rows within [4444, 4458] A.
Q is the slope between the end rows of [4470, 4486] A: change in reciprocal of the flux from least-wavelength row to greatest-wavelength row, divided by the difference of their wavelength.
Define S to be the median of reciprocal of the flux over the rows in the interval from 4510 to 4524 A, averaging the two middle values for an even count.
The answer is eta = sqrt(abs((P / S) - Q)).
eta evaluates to 0.203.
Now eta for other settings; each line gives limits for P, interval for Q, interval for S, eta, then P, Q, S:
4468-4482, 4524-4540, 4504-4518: 0.030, -0.0001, -0.0005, 0.044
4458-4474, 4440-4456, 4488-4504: 0.199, -0.0019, 0.0011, 0.050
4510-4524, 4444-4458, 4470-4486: 0.056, 0.0002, 0.0019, 0.048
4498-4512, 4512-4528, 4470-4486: 0.076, -0.0002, 0.0008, 0.048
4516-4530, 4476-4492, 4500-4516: 0.170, 0.0012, 0.0002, 0.043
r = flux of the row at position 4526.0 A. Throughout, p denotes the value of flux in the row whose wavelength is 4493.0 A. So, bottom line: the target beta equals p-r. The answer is 1.1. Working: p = 19.31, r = 18.18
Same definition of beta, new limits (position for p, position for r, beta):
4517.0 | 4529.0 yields 5.5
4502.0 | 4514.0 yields 1.2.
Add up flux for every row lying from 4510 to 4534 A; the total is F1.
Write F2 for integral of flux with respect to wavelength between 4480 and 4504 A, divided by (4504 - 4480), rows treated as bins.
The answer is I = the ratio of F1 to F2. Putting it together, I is 7.9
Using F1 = 163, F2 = 20.7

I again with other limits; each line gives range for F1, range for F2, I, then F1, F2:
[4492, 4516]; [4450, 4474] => 10.3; 176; 17.1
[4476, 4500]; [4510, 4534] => 8.1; 163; 20.2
